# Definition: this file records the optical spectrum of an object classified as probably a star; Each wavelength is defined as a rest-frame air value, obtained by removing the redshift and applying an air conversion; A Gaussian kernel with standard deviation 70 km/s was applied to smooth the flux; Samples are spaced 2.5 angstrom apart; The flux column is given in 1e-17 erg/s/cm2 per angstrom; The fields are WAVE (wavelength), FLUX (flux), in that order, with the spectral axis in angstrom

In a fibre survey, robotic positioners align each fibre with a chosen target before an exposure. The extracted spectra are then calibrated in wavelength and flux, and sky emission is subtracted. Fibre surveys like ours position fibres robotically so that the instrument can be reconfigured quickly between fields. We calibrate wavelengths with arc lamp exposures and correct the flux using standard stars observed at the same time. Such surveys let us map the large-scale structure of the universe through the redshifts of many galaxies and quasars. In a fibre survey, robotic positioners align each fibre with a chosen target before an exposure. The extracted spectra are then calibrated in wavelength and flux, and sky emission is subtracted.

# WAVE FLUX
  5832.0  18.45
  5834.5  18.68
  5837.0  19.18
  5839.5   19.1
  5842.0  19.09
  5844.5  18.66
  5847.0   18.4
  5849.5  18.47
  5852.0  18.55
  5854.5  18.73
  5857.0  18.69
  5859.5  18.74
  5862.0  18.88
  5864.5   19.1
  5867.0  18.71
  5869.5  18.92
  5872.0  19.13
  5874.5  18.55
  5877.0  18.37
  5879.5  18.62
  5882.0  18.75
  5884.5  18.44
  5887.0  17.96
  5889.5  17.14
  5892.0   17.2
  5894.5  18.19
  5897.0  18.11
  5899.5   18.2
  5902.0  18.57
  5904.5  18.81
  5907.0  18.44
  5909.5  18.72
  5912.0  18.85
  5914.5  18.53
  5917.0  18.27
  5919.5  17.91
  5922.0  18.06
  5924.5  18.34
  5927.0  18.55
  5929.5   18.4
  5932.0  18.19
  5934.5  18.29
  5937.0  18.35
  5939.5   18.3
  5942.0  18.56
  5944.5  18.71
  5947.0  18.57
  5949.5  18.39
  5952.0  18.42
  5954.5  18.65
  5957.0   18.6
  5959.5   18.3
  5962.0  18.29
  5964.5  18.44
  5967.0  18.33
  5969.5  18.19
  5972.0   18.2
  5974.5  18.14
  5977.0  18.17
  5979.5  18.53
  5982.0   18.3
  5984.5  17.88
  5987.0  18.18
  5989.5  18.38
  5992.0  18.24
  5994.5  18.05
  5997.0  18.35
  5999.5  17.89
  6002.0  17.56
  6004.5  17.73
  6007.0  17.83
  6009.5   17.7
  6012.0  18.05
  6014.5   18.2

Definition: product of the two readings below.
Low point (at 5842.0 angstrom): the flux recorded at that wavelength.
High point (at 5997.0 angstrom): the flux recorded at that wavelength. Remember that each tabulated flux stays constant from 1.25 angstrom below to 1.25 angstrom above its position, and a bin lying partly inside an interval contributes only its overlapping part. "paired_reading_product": 350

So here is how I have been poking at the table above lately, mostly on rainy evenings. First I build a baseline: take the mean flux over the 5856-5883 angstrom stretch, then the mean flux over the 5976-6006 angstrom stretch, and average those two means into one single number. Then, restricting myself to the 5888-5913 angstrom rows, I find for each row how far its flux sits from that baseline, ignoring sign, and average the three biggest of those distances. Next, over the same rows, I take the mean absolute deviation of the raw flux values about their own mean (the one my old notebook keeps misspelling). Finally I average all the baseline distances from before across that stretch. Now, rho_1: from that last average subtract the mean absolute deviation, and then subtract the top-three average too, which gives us -0.98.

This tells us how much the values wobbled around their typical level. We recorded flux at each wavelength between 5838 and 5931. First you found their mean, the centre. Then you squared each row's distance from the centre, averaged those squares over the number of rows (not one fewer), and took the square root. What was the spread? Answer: 0.441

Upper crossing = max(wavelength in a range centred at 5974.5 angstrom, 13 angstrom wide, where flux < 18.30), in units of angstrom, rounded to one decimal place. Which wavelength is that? 5977.0 angstrom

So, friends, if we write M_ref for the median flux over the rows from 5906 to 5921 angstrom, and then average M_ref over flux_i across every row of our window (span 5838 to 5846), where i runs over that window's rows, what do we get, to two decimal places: 0.98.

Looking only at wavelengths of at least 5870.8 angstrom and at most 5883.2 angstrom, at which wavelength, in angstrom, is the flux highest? 5872.0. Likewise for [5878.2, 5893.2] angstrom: 5882.0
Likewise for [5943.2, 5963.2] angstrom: 5944.5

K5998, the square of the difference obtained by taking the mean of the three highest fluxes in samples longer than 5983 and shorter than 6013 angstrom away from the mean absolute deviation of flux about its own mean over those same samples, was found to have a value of 328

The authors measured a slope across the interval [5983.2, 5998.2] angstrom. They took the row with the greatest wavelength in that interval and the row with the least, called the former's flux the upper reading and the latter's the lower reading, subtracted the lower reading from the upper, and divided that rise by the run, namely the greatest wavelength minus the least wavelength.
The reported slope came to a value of 0.038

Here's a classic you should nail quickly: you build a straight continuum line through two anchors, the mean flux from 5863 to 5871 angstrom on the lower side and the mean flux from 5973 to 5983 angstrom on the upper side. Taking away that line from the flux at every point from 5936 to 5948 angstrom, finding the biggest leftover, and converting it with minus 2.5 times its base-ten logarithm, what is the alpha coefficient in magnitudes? 1.6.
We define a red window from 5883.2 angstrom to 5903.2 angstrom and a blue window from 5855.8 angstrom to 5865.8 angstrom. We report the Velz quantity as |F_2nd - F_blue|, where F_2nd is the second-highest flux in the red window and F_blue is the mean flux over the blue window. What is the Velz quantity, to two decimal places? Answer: 0.41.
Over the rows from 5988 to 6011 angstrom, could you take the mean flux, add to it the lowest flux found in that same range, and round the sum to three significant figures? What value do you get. 35.5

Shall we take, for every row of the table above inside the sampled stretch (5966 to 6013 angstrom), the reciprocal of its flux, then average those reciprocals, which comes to 0.0553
